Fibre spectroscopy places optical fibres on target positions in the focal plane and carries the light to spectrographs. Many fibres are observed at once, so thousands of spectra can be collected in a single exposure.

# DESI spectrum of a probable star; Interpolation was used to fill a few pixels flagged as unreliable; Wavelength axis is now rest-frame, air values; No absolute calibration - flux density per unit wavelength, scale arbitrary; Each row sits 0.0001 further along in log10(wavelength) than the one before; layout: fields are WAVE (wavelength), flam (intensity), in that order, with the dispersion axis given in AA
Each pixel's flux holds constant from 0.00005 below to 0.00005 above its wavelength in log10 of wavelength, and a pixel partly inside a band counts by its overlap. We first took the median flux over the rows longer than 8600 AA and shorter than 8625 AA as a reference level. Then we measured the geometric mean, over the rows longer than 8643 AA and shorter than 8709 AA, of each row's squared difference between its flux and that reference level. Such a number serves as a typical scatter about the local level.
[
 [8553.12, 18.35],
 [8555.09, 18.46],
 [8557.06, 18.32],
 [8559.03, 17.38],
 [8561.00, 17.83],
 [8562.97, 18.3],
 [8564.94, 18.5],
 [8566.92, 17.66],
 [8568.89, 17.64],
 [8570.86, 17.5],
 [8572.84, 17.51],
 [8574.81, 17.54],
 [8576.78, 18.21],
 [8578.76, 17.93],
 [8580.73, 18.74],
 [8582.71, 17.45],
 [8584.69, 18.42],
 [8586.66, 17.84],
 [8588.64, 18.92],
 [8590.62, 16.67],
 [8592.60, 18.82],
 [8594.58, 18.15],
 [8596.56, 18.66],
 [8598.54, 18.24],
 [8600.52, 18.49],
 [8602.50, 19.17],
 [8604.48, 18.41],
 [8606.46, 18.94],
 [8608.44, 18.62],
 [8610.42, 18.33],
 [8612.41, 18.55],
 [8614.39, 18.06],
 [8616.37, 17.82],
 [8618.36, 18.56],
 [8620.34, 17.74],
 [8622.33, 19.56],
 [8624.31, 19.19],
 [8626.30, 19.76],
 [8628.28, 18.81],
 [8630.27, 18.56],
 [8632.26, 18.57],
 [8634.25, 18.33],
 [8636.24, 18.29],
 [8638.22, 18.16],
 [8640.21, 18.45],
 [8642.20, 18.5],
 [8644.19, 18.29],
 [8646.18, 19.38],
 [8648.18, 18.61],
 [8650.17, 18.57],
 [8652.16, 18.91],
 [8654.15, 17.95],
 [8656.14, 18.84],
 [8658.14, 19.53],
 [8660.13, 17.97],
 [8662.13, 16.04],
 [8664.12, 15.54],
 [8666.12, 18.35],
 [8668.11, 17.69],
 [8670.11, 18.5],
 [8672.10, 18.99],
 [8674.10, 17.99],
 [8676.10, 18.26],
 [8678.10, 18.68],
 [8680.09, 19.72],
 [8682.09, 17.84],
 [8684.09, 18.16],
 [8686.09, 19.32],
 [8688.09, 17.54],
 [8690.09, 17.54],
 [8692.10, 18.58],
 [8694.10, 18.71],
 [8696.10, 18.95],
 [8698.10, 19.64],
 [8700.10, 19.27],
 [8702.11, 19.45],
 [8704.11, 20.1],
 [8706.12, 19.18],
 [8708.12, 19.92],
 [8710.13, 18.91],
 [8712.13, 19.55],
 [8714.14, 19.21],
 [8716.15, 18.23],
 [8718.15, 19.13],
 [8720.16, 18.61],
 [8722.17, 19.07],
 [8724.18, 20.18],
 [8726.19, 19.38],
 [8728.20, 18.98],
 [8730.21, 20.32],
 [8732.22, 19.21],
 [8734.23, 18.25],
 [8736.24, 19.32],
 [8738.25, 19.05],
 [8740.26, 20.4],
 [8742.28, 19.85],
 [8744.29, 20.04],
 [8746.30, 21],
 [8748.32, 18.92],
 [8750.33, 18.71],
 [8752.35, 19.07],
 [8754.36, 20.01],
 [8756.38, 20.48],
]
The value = 0.20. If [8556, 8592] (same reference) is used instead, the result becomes 0.26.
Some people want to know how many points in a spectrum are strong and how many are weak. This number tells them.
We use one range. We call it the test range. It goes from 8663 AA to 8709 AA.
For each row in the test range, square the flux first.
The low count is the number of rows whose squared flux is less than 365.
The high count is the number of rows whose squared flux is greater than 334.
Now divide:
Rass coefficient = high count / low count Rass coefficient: 1.00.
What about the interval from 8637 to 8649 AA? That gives 1.00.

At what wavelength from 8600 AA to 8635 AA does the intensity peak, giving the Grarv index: 8626.30 AA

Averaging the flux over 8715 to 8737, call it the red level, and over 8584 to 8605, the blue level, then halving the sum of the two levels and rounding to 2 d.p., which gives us 18.75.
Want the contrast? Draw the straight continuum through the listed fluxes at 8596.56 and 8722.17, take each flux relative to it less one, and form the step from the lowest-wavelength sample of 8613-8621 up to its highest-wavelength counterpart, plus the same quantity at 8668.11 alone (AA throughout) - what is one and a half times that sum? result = -0.12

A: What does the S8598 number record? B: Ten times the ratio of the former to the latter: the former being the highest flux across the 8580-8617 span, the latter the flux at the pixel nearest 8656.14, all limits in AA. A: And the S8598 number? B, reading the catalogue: 10.2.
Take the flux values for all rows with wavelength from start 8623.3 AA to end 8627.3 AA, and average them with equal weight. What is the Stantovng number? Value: 19.5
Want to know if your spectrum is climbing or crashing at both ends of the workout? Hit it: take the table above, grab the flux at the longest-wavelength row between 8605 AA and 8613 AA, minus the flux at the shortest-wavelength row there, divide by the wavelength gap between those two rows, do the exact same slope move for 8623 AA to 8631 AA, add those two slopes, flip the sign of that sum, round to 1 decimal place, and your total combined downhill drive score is 0.2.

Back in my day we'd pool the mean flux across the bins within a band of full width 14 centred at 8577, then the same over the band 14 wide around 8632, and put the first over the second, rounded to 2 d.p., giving 0.96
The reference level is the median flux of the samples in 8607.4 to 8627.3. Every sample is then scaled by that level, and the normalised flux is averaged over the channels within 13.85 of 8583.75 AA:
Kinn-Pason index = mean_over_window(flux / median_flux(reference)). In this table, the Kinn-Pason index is 0.97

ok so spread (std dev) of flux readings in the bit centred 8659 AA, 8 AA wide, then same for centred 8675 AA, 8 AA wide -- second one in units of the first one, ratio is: 0.29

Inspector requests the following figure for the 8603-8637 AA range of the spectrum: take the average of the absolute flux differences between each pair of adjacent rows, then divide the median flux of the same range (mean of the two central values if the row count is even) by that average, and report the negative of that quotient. -38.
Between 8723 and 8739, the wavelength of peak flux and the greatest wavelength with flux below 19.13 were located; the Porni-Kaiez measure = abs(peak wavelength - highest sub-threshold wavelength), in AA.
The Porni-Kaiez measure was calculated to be 8.0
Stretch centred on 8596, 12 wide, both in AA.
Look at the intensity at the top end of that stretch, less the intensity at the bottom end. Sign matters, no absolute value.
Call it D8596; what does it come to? 1.8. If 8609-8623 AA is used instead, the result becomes 1.2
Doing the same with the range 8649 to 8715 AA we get 0.6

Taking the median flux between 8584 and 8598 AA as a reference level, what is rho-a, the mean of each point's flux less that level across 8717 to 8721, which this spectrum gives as 0.4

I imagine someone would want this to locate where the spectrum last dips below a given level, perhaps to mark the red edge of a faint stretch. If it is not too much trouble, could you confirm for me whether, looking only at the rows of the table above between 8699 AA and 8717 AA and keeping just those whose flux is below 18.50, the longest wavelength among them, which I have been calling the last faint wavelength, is 8716.15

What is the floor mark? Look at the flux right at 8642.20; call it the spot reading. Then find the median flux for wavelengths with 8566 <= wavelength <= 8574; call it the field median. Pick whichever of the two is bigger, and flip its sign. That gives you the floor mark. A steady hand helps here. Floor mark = -18.5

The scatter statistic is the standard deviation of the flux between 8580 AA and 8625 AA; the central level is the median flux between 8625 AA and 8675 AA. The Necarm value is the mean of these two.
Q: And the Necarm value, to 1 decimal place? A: 9.6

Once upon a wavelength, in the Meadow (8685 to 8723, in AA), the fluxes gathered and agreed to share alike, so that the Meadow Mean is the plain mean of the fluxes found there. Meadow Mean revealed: 19.0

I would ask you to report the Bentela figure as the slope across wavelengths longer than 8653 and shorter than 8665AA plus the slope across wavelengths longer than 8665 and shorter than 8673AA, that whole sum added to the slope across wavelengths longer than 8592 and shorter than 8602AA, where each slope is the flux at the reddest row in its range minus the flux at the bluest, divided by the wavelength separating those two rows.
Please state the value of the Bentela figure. -0.18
